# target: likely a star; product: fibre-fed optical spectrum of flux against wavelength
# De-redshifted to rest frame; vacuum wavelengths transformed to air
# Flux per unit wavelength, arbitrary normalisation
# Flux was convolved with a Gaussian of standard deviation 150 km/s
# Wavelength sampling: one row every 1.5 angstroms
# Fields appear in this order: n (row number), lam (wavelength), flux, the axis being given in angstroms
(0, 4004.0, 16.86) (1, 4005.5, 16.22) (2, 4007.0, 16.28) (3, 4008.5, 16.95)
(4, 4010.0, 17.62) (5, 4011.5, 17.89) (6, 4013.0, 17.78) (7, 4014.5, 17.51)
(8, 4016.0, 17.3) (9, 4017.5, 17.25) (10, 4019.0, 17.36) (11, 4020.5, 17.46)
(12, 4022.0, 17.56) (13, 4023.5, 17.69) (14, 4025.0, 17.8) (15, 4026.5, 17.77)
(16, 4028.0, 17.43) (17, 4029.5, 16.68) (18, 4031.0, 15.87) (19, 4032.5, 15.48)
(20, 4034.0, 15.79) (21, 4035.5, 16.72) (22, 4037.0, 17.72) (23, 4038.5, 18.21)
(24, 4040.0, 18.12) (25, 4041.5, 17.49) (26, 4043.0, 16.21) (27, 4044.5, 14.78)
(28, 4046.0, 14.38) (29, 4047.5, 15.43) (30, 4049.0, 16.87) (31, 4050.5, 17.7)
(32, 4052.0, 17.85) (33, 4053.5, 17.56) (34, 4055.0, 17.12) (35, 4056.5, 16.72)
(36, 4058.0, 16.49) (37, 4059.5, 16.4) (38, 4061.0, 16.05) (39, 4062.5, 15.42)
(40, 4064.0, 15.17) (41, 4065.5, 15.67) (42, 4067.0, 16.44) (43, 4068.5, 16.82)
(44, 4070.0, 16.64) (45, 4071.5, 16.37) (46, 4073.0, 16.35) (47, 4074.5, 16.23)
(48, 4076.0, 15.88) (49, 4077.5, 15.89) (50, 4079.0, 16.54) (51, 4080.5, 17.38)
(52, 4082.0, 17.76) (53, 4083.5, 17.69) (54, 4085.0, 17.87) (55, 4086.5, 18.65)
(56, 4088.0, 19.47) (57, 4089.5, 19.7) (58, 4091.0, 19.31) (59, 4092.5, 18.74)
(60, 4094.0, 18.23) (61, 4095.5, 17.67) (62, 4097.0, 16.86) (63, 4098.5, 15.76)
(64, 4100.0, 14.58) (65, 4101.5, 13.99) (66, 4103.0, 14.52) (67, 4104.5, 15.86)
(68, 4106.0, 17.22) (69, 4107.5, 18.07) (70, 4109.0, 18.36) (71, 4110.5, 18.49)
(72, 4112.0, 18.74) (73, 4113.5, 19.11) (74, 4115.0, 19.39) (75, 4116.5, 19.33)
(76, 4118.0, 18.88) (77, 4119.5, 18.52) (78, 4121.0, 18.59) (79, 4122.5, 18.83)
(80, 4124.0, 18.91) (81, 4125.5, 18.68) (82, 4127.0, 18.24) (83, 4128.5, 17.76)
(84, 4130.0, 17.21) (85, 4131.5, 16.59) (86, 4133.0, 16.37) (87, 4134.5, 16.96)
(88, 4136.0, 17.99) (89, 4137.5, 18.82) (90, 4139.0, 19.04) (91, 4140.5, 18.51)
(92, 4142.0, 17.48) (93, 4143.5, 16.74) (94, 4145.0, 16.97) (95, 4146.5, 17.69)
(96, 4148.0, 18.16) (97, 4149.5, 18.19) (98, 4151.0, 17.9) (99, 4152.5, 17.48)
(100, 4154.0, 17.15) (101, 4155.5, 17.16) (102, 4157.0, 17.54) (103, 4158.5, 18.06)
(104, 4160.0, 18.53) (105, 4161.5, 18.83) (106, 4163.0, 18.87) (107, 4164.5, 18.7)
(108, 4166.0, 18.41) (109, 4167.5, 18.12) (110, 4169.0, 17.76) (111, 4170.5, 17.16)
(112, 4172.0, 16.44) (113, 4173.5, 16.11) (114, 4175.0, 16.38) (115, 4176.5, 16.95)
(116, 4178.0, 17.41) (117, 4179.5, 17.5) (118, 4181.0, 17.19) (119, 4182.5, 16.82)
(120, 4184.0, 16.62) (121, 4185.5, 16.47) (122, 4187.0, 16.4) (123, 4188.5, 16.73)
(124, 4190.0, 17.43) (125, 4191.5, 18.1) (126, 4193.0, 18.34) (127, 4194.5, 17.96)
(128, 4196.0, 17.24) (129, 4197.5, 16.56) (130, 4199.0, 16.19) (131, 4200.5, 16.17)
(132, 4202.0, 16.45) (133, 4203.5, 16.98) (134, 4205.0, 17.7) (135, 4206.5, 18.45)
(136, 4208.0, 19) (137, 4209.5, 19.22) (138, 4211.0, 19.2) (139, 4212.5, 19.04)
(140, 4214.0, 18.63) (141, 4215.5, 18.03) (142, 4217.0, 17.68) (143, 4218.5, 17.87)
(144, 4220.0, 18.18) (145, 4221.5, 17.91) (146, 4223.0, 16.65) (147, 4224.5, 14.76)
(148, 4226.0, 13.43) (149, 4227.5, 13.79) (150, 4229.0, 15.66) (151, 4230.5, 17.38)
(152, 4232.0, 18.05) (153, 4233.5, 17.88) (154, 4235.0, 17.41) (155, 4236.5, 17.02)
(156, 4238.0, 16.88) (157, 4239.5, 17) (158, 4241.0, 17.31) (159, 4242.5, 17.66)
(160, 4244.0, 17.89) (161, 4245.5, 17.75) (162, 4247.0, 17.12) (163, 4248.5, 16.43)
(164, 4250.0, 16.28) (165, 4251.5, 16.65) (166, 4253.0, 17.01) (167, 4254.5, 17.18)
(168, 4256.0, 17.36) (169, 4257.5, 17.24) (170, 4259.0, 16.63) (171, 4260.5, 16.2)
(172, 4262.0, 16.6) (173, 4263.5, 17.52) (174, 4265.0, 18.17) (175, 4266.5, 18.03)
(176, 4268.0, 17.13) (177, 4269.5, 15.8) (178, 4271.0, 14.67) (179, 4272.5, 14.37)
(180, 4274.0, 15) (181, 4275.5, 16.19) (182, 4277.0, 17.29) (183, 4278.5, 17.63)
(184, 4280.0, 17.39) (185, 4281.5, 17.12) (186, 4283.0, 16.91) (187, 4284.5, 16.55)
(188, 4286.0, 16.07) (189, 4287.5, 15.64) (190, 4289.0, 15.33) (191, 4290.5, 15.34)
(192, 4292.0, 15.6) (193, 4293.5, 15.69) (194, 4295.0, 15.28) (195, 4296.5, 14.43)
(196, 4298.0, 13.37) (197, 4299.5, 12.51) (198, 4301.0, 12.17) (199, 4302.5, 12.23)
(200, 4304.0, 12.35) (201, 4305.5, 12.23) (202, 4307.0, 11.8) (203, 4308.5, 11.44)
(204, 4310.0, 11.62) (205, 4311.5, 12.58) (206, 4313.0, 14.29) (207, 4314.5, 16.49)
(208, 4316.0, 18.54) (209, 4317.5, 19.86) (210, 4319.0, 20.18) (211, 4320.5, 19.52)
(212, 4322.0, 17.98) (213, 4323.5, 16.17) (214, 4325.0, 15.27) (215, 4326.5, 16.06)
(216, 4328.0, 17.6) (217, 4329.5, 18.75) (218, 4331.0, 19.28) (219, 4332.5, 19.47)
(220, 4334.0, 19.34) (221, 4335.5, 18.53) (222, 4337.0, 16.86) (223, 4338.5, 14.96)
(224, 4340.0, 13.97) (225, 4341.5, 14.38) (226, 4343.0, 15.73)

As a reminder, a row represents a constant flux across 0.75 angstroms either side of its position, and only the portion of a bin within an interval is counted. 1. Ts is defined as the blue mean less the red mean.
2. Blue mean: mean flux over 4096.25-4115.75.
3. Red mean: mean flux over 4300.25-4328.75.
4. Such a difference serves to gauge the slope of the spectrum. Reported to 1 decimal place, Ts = 1.8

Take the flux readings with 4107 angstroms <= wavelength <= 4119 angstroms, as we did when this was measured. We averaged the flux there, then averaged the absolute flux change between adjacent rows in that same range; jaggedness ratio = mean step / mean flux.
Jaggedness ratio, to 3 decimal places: 0.014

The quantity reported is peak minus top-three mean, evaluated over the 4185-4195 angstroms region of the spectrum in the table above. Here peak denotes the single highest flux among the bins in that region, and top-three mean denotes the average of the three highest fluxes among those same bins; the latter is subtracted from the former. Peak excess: 0.207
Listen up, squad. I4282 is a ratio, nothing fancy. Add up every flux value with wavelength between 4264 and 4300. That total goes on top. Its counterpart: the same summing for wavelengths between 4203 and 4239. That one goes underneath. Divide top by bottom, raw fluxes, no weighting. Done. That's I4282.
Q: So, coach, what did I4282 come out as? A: 0.92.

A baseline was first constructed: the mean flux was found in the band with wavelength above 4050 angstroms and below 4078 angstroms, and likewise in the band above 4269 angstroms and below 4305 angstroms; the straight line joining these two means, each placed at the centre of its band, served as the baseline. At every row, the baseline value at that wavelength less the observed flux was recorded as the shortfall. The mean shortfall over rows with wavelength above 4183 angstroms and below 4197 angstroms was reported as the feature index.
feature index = -1.50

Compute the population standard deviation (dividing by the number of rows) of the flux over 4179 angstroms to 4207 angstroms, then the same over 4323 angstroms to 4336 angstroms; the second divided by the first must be 2.2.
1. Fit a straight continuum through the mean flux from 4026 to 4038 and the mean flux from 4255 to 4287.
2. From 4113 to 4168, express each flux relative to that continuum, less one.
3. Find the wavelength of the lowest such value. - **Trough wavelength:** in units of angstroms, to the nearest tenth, 4133.0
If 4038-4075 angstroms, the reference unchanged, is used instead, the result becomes 4046.0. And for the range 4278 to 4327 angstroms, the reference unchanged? 4308.5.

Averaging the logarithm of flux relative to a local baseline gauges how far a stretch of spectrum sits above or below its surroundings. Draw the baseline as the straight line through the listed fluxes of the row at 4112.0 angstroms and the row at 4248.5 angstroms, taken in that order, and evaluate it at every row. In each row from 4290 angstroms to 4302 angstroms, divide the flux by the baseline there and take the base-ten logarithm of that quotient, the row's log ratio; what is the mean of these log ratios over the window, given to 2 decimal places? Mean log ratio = -0.04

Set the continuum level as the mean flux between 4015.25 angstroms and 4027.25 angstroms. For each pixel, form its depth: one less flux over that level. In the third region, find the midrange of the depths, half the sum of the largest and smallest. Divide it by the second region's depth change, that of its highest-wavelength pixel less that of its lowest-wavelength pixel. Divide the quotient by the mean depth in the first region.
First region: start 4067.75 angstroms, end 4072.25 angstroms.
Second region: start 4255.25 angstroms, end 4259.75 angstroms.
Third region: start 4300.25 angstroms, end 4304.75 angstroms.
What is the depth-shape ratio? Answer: 138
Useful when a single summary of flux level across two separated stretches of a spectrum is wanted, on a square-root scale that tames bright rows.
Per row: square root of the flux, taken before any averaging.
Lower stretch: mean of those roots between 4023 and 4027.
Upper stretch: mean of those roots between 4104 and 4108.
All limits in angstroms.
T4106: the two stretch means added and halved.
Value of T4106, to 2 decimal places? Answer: 4.17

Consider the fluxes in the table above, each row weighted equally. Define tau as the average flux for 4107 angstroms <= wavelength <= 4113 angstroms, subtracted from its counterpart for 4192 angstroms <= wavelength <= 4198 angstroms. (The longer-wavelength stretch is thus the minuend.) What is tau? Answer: -0.9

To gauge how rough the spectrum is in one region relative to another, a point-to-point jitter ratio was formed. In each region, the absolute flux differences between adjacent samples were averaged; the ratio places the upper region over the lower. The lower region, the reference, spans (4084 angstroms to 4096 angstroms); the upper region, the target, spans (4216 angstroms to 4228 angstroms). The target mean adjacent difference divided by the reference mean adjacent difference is 1.5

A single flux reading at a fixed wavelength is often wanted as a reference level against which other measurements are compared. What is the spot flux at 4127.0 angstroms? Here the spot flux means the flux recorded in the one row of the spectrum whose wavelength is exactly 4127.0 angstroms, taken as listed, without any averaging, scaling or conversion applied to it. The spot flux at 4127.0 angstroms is 18.24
